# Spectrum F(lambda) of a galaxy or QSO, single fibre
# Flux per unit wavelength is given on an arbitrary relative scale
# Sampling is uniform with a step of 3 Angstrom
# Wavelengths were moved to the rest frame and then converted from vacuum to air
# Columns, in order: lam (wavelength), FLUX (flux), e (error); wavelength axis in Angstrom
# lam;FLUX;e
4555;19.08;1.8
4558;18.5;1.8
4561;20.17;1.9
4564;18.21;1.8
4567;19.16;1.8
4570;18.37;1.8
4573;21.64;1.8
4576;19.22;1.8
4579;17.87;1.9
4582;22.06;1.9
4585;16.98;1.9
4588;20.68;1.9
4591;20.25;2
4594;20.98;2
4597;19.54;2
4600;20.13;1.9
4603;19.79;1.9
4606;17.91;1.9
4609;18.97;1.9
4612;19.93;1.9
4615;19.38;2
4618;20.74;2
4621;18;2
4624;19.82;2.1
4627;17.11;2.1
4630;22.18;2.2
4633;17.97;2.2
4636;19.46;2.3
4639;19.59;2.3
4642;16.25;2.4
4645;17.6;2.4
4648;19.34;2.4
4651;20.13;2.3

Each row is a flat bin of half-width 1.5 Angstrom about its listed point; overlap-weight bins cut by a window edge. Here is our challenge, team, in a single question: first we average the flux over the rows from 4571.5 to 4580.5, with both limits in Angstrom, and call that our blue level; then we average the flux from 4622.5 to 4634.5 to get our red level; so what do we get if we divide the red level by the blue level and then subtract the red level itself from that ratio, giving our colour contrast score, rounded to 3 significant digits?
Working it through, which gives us -18.3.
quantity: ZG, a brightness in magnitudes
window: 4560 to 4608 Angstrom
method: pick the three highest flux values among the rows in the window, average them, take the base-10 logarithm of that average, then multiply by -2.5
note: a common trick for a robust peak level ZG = -3.33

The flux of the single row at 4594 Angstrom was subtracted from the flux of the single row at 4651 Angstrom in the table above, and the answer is -1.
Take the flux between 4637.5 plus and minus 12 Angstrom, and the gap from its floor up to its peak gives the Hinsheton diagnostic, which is 5.93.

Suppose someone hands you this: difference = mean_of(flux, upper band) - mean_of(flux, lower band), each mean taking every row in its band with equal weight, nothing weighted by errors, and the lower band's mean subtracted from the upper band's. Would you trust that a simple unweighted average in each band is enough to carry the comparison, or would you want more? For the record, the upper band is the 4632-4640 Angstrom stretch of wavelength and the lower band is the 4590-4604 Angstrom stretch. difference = -1.1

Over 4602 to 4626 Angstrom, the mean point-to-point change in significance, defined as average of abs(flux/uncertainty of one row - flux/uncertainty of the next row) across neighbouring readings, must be 0.76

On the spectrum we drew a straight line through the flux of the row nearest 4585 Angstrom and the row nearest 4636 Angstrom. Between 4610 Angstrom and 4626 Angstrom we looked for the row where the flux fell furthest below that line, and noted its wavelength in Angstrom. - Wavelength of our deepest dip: 4621 Angstrom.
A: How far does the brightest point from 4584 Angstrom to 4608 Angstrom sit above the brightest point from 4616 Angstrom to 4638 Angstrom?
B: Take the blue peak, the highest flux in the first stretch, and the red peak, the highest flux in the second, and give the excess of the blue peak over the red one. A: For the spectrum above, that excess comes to -1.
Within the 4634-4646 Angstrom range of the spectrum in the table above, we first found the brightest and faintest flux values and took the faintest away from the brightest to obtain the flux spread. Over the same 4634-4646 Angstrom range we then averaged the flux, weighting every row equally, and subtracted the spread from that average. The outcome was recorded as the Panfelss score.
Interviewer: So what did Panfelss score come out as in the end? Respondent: 14.9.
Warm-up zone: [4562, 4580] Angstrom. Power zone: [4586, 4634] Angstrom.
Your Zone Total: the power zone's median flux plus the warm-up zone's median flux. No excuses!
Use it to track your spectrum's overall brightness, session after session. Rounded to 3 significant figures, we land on 38.6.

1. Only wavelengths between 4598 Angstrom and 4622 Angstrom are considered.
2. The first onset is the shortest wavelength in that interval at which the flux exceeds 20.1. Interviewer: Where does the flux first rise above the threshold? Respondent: 4600 Angstrom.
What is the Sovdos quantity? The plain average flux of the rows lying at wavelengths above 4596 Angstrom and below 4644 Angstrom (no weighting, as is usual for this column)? 19.2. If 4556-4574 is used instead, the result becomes 19.3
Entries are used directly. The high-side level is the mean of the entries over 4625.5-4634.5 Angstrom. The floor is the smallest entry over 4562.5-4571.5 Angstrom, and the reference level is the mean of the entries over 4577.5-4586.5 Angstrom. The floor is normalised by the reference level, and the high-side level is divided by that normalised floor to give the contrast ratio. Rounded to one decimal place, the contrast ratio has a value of 19.9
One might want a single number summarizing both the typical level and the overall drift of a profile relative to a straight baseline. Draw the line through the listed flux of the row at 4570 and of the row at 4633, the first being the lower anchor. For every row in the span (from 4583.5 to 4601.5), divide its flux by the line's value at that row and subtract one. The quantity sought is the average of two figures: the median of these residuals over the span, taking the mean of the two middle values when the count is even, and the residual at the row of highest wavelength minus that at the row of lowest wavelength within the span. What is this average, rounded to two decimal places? 0.14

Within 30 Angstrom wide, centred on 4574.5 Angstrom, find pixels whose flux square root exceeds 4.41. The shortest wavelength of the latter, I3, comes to 4561 Angstrom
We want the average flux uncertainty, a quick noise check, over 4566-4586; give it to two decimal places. 1.84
